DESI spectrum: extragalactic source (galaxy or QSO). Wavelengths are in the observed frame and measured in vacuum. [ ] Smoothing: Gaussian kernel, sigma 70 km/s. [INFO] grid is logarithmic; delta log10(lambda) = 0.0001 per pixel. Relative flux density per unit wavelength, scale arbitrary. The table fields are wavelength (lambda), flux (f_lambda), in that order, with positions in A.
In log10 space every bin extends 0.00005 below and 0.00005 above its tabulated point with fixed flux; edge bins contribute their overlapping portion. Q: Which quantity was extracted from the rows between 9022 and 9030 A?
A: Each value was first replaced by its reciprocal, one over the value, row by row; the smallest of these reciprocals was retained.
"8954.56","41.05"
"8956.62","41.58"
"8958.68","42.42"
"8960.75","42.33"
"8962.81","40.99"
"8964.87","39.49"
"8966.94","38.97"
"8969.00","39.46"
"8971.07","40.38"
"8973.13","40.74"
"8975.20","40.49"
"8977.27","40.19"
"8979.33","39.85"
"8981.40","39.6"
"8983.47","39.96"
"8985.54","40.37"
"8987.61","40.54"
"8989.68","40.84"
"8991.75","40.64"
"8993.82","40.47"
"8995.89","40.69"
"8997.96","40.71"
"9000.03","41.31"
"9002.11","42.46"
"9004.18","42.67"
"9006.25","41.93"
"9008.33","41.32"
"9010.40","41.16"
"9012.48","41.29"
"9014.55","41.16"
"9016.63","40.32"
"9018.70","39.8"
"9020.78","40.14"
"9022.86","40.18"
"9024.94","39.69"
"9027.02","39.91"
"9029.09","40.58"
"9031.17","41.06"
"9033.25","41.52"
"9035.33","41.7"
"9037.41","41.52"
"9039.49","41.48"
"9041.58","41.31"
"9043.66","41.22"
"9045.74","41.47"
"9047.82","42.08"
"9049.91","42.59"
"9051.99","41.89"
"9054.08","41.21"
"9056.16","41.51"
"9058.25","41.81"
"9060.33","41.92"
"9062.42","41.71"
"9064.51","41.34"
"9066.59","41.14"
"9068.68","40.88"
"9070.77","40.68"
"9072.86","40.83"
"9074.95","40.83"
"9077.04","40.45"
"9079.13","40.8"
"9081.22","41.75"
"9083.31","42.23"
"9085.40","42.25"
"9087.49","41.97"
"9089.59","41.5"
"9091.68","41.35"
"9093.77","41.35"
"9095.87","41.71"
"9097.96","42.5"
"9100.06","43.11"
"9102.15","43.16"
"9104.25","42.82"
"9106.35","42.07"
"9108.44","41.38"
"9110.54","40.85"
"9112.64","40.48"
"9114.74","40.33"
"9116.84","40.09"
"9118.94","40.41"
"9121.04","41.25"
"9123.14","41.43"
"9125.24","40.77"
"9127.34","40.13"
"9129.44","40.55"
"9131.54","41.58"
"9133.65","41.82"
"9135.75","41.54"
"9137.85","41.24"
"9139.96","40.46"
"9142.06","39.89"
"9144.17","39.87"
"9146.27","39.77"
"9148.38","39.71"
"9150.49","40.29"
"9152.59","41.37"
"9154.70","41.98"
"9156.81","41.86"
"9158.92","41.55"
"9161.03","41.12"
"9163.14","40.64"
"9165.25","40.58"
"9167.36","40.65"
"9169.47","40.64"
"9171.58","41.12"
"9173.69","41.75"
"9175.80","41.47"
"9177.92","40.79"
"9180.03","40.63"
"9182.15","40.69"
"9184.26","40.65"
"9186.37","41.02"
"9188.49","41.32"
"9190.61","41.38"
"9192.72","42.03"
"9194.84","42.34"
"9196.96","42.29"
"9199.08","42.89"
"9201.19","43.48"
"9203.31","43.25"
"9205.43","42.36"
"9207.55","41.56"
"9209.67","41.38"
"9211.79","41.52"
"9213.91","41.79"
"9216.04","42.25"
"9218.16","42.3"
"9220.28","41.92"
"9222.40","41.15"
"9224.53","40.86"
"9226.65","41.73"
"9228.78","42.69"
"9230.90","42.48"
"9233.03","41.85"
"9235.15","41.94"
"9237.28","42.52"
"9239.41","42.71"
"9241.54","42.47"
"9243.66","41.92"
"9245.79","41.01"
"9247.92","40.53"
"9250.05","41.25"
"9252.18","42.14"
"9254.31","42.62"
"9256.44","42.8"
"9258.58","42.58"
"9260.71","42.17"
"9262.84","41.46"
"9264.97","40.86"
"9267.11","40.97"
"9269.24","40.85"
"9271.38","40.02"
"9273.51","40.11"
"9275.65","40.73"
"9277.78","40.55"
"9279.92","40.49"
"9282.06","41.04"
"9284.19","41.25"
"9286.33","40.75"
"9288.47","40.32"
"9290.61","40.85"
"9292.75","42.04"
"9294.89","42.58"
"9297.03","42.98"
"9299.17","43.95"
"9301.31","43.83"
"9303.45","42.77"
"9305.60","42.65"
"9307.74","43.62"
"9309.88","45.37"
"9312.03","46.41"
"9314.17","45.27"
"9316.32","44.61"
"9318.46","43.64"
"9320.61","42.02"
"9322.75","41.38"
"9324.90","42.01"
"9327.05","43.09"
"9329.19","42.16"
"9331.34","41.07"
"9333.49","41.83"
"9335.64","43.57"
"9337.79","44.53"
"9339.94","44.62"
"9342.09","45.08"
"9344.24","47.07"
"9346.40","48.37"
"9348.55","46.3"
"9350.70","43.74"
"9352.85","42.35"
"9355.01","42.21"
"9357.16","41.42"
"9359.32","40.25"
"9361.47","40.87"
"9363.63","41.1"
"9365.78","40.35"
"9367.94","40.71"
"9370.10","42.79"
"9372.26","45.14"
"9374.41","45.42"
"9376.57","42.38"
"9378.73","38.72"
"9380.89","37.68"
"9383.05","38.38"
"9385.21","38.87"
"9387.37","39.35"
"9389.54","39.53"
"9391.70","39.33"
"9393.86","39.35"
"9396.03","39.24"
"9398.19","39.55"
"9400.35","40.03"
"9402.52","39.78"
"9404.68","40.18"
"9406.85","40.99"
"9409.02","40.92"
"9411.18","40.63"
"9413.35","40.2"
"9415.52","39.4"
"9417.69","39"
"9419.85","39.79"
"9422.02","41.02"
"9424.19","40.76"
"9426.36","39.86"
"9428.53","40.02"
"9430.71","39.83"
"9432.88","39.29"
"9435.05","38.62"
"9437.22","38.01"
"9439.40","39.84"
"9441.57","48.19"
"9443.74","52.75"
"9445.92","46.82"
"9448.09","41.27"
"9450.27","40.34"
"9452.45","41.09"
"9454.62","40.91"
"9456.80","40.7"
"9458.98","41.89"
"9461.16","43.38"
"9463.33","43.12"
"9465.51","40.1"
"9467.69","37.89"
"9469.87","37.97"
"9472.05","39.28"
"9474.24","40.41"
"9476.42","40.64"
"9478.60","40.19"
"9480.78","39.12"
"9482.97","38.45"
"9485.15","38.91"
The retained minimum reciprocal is 0.0246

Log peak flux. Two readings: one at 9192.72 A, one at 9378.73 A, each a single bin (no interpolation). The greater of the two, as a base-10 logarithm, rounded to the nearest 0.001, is 1.624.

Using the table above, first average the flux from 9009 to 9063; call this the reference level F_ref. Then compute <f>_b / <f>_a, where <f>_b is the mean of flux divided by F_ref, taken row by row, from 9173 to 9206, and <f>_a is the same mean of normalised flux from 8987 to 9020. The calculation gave 1.02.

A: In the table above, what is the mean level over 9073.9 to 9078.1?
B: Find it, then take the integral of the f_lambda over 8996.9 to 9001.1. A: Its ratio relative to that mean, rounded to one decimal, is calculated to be 4.2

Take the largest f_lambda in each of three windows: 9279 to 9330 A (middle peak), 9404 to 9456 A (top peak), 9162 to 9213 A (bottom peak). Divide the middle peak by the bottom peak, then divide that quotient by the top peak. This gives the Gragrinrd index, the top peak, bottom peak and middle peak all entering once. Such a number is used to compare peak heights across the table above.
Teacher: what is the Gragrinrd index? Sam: 0.0202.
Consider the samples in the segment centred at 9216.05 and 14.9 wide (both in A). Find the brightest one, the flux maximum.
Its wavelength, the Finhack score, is 9218.16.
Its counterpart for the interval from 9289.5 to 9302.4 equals 9299.17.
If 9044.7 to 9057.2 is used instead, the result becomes 9049.91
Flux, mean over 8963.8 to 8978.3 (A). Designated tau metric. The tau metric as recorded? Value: 40.0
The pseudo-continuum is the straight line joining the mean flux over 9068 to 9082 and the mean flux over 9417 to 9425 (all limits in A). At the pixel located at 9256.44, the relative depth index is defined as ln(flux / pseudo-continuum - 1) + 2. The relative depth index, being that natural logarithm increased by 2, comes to -0.9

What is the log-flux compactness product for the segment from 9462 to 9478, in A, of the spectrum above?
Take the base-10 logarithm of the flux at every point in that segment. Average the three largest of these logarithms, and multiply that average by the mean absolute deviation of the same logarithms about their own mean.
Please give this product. 0.023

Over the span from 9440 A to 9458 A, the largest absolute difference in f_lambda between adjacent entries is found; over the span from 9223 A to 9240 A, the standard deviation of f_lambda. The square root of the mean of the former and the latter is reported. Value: 1.81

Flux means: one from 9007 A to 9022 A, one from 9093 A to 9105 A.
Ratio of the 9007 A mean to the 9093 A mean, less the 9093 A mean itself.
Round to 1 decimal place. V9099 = -41.5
